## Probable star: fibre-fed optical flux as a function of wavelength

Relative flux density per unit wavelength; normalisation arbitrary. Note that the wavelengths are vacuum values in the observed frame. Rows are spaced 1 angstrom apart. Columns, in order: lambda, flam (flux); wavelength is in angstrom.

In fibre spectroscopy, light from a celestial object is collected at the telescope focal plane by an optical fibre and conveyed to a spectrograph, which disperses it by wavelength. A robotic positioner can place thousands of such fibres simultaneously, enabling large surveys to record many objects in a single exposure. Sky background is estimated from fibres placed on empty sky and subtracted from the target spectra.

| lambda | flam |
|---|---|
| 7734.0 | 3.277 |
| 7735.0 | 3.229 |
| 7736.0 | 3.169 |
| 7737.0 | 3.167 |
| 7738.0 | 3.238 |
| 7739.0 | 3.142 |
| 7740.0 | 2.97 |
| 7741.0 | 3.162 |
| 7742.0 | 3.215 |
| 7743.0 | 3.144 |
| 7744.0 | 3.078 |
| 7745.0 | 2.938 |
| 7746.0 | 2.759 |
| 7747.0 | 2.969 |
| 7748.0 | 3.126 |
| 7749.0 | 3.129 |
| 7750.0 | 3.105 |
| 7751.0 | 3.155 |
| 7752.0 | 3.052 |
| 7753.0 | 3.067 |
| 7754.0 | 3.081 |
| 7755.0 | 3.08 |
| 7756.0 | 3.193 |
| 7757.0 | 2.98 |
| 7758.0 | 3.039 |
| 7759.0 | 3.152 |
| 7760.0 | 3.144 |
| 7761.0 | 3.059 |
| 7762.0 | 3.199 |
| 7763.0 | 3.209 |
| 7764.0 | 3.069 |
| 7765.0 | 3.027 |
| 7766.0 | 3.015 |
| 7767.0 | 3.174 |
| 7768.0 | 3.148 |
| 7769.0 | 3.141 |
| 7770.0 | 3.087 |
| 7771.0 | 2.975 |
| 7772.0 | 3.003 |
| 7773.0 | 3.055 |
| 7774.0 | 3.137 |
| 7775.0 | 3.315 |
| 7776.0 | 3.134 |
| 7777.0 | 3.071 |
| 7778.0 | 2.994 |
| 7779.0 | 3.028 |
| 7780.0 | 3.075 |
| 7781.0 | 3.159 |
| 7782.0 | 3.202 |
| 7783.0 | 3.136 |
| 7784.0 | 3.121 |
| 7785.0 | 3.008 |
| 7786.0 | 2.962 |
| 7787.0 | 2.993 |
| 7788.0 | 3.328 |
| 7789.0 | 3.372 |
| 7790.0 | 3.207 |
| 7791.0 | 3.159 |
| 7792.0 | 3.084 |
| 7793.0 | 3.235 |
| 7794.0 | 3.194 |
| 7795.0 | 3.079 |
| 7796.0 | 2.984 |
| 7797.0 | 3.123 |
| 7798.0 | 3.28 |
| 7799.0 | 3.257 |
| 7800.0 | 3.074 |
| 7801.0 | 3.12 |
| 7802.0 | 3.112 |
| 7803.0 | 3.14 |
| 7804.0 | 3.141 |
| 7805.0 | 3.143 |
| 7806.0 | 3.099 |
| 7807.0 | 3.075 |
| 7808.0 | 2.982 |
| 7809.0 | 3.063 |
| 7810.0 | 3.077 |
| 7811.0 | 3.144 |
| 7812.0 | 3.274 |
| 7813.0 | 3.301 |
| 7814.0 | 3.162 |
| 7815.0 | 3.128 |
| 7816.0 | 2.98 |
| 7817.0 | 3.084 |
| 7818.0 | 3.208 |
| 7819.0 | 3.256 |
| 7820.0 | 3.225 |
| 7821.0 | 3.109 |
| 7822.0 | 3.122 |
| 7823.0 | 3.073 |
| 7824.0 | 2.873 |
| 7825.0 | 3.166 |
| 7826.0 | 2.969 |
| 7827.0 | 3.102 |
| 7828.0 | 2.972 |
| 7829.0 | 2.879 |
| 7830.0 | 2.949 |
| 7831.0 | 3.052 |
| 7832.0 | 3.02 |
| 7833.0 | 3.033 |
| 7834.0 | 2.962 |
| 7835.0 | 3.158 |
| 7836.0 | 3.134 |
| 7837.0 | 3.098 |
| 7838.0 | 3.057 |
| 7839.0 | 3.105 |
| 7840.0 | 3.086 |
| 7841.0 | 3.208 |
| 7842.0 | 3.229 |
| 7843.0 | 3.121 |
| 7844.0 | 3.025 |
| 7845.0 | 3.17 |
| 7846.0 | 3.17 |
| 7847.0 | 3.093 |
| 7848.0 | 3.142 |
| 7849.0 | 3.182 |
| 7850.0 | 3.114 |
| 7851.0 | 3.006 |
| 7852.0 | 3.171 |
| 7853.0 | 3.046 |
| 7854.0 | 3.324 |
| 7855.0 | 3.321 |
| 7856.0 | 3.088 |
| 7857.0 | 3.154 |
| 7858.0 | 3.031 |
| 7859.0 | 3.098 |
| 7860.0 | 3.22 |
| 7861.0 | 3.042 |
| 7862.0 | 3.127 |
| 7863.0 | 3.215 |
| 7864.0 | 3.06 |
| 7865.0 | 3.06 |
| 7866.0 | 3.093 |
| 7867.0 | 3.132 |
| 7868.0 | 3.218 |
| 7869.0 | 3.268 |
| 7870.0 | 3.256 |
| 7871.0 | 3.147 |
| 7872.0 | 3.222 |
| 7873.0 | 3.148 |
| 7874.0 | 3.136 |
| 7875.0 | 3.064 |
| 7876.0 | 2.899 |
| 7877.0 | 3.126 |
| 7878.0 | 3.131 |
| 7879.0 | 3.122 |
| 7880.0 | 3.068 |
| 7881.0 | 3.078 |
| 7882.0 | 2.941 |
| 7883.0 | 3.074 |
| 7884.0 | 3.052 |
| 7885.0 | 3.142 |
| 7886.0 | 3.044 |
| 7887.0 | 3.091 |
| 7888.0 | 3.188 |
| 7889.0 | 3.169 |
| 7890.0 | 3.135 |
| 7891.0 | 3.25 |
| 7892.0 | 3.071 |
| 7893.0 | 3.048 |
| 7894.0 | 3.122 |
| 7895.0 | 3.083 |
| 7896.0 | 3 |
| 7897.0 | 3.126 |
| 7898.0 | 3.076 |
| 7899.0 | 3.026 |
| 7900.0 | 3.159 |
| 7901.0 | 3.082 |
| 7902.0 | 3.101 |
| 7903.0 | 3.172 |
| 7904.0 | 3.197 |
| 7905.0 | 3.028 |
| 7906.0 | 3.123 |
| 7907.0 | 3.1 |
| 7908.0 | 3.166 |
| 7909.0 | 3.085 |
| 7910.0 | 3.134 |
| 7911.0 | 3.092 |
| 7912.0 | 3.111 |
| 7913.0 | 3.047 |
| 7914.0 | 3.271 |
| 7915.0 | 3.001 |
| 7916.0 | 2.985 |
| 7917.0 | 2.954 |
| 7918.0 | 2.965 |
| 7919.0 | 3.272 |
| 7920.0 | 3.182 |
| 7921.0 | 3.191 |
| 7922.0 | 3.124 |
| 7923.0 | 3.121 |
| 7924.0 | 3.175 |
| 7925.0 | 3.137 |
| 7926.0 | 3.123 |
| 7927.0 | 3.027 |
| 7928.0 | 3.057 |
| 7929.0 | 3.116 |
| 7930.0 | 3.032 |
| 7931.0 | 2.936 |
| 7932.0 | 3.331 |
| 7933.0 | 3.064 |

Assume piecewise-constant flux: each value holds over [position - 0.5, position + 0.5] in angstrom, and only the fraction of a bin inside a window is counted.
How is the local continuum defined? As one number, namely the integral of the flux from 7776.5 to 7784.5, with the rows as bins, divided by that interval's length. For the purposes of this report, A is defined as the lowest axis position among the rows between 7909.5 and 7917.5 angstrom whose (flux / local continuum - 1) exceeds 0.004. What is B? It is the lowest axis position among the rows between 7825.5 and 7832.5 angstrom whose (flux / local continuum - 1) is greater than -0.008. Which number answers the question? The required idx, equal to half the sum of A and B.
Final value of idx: 7868.5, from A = 7910.0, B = 7827.0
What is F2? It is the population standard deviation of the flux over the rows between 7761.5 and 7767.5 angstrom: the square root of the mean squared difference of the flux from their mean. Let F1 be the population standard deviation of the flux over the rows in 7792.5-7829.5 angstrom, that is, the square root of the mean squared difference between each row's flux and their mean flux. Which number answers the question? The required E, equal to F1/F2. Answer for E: 1.3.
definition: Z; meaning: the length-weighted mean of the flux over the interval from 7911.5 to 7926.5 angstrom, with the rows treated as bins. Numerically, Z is 3.11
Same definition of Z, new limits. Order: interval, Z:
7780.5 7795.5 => 3.15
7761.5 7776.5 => 3.11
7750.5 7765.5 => 3.10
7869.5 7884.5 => 3.10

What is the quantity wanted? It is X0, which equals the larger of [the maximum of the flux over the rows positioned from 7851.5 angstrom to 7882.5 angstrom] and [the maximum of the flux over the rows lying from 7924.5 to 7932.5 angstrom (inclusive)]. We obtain 3.33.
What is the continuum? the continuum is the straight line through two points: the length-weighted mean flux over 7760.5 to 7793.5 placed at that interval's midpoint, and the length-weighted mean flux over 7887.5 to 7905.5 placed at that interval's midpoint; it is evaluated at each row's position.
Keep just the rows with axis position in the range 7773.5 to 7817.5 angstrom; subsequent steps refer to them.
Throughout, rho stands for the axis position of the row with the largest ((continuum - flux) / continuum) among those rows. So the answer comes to 7786.0 angstrom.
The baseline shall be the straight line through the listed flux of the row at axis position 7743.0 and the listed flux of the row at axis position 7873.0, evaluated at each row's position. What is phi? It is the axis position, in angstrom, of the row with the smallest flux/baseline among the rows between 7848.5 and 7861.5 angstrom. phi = 7851.0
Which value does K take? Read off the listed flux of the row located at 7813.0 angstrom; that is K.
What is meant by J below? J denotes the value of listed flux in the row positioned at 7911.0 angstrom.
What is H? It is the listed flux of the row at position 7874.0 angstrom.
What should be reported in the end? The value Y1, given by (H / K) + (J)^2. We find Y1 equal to 10.5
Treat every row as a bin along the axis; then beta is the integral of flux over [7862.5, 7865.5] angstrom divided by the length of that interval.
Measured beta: 3.11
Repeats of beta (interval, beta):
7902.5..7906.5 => 3.13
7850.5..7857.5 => 3.16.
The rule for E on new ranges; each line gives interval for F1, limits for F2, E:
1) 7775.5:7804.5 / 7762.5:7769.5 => 1.4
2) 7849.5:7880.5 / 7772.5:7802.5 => 0.9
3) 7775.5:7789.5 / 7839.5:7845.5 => 1.7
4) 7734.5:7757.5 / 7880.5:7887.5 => 1.9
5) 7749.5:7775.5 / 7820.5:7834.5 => 0.9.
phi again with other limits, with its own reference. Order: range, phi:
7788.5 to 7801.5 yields 7796.0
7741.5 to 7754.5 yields 7746.0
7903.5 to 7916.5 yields 7916.0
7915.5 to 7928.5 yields 7917.0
